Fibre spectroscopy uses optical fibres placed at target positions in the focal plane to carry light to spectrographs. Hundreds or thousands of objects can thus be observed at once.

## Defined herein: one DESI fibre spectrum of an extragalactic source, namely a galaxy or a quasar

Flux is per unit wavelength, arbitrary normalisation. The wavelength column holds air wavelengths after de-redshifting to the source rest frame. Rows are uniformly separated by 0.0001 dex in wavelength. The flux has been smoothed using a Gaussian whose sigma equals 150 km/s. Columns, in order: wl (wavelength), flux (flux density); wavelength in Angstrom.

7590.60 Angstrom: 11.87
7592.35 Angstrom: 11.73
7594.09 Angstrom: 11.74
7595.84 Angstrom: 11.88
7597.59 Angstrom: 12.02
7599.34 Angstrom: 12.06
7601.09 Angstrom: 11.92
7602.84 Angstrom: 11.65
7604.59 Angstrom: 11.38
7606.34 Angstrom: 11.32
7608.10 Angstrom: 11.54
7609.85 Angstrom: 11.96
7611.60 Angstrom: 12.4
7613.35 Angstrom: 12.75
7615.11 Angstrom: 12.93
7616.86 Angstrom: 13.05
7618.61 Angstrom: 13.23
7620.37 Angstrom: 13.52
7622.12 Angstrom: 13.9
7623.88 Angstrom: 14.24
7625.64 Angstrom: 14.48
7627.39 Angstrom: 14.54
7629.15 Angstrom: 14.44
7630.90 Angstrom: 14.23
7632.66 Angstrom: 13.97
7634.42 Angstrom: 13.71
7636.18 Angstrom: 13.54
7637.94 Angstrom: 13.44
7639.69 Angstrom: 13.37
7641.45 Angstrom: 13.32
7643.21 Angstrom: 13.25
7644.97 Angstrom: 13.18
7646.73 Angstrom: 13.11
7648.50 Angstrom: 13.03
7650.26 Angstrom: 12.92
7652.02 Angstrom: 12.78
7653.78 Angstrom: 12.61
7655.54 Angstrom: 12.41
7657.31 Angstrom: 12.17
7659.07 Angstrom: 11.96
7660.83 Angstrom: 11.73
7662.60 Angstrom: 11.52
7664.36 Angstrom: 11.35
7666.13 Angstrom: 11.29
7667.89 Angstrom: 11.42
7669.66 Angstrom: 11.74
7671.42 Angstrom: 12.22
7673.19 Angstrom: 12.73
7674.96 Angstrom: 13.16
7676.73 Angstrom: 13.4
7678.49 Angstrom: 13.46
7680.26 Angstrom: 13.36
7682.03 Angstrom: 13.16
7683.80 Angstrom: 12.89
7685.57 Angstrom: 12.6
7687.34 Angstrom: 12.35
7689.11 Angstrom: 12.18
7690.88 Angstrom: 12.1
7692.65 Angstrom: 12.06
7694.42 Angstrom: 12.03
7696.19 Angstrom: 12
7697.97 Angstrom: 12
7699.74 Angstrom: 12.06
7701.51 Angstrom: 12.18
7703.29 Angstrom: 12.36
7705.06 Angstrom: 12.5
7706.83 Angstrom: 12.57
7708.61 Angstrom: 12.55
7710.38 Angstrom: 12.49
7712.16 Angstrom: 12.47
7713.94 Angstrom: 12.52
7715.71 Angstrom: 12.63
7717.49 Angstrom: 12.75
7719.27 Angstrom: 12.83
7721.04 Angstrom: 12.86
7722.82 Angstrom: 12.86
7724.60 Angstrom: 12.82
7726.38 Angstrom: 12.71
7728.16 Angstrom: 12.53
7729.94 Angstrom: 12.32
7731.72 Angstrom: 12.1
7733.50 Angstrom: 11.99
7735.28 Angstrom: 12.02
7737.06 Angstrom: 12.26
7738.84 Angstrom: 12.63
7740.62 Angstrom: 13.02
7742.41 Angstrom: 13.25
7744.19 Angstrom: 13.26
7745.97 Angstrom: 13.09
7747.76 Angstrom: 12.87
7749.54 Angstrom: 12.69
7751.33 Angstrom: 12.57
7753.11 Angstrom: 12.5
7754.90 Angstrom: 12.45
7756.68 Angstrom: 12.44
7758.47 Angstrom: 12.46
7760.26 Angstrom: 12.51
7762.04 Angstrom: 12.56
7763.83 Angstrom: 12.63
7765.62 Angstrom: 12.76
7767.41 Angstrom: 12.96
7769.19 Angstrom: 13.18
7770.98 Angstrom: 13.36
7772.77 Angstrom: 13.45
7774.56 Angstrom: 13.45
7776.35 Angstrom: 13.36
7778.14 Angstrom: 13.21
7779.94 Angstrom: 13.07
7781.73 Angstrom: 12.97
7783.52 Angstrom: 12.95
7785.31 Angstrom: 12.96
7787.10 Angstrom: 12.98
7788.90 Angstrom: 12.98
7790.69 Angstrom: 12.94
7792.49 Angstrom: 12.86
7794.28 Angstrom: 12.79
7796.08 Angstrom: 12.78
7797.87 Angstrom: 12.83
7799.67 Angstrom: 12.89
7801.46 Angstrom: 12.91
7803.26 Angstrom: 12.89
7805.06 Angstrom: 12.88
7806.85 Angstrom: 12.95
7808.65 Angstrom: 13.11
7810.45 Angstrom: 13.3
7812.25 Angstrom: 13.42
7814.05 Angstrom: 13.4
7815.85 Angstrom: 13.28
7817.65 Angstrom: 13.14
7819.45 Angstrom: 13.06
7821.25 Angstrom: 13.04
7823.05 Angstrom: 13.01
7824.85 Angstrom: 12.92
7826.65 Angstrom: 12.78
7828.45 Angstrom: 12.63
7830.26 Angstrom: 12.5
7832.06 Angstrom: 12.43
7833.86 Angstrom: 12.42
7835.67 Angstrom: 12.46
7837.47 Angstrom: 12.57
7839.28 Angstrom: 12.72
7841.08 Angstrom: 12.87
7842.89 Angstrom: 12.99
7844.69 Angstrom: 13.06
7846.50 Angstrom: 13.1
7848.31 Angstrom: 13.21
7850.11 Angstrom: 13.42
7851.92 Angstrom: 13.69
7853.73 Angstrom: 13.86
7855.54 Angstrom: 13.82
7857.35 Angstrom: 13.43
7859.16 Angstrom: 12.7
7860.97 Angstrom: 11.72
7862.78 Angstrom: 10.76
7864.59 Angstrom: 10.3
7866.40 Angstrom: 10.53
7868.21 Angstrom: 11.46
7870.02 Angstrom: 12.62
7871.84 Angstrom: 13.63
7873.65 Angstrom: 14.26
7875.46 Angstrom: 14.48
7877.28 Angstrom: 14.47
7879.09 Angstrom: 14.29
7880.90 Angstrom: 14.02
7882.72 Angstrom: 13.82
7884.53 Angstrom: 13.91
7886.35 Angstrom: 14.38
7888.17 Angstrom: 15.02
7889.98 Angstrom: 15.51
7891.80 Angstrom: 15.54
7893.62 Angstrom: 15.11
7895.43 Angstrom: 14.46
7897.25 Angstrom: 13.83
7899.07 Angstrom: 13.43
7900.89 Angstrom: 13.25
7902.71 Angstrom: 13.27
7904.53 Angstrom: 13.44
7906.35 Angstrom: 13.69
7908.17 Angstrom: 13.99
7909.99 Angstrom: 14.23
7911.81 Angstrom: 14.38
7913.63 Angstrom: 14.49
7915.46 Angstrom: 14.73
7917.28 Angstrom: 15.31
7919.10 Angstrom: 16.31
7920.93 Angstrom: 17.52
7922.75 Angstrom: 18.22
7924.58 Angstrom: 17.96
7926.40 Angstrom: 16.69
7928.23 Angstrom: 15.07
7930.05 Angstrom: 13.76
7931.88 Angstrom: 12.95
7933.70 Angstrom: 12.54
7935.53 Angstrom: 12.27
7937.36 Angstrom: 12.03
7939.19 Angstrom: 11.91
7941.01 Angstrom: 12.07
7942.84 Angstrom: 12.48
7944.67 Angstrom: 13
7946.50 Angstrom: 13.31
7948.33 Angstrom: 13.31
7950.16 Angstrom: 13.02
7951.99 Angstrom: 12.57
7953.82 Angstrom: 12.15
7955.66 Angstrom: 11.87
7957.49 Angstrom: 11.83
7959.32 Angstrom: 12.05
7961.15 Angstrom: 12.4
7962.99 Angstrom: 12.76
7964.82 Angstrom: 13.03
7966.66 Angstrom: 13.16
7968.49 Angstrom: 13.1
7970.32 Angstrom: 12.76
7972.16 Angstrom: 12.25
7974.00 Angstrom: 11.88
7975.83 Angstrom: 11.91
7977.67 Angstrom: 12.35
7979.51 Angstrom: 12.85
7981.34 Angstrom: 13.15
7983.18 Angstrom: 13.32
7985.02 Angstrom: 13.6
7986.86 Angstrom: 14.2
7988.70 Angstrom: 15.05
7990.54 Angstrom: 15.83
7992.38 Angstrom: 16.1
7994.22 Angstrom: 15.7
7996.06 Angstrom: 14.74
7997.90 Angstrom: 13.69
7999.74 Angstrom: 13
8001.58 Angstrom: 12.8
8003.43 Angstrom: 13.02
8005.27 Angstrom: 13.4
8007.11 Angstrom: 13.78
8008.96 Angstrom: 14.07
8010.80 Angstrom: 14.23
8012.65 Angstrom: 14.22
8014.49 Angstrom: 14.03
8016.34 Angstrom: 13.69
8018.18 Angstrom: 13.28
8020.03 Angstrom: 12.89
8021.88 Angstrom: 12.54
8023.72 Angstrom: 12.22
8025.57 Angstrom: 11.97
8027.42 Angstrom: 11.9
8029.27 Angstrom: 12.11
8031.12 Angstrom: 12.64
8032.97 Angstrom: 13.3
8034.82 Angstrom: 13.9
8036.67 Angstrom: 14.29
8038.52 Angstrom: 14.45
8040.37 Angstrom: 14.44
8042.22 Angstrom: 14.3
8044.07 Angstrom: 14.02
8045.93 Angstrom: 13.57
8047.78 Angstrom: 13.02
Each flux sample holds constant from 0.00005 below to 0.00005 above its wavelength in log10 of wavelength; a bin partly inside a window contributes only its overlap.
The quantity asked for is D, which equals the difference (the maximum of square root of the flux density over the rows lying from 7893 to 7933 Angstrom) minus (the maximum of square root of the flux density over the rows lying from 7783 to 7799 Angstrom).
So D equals 0.7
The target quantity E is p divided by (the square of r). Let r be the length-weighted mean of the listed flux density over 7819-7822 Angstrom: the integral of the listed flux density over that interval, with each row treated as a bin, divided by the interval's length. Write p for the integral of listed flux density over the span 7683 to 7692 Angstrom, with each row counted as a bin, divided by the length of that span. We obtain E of 0.073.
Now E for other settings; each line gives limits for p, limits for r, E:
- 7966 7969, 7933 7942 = 0.089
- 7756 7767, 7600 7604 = 0.091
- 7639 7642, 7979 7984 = 0.077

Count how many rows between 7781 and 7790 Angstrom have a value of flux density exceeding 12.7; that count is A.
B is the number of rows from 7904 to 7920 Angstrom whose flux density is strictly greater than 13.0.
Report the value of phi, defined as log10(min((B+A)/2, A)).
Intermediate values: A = 5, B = 9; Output 0.70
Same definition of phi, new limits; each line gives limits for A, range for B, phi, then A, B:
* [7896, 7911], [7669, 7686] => 0.81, 8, 5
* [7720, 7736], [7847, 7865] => 0.60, 4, 6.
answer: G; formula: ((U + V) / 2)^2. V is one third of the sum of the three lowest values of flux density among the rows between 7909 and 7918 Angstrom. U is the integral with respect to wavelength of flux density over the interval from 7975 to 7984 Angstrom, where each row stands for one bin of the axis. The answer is 4148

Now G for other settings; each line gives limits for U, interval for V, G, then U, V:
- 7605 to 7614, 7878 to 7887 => 3685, 107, 13.9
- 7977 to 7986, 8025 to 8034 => 4207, 118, 12.0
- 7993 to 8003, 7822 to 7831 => 5825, 140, 12.6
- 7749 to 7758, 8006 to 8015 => 4007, 113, 14.0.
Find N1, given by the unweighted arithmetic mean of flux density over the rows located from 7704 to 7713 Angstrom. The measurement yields 12.5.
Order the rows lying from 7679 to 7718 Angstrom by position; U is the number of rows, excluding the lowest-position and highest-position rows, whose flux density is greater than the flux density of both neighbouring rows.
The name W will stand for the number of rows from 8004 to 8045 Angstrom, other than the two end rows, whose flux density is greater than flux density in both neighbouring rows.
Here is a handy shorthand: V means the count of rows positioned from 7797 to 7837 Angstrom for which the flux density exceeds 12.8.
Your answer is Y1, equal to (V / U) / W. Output 8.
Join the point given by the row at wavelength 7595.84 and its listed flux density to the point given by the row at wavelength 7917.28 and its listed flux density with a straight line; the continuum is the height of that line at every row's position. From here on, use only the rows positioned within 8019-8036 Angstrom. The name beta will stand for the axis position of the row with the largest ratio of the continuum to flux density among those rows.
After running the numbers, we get 8027.42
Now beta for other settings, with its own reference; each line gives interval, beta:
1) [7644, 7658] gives 7657.31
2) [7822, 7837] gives 7833.86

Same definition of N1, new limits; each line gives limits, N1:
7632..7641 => 13.6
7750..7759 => 12.5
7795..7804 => 12.9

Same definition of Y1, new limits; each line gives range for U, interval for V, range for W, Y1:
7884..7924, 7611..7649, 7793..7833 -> 10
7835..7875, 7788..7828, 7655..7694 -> 19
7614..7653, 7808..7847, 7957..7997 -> 7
